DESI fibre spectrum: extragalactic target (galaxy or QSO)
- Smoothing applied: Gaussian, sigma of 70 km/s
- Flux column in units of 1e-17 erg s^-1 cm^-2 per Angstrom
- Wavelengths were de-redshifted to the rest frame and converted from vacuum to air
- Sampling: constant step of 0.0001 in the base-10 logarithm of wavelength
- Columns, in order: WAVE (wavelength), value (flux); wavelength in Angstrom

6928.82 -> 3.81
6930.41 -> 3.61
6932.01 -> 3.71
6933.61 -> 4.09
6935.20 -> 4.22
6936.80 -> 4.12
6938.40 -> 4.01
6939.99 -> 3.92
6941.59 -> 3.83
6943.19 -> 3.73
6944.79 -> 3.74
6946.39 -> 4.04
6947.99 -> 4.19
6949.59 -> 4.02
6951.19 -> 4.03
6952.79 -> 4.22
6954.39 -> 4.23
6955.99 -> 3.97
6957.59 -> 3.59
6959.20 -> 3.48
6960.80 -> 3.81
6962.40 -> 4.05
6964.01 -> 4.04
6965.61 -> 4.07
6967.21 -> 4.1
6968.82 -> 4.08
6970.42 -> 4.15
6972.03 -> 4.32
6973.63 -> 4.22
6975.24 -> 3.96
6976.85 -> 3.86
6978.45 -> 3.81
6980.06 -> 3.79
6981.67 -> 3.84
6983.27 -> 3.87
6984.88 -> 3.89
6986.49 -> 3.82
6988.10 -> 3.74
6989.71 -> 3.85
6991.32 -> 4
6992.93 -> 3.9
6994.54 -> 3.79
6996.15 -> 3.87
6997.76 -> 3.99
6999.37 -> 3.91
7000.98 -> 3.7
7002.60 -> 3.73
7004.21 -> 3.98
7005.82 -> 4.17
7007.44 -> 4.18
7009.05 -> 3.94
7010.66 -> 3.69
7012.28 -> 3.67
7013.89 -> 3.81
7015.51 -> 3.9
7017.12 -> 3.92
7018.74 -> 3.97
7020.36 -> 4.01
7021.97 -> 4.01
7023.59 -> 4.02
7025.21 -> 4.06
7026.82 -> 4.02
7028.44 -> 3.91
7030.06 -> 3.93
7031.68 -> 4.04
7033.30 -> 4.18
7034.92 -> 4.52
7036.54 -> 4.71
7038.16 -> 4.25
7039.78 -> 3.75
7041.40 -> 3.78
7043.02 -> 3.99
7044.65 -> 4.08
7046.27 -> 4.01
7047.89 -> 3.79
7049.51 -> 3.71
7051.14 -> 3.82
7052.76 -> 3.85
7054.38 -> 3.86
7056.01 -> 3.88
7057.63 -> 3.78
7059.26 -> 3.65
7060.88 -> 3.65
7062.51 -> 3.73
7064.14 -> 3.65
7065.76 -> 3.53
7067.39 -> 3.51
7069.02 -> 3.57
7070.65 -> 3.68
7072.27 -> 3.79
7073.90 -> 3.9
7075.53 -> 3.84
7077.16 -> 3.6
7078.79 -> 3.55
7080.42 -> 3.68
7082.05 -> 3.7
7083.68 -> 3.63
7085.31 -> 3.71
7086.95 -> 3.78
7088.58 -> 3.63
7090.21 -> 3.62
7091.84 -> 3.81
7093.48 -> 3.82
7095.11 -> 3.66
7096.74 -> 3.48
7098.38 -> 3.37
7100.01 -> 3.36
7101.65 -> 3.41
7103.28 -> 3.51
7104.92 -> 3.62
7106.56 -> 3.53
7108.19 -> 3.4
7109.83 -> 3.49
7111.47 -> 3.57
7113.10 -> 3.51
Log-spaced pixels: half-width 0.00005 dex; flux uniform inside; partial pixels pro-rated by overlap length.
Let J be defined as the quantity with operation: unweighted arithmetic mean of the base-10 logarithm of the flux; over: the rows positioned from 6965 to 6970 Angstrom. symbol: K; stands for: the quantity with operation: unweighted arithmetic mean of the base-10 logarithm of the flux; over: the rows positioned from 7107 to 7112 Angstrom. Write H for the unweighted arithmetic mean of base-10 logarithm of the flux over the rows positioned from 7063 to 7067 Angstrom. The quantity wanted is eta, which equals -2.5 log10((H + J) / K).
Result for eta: -0.83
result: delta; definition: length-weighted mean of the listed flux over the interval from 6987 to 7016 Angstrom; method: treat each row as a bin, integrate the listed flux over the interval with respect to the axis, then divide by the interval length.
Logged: 3.88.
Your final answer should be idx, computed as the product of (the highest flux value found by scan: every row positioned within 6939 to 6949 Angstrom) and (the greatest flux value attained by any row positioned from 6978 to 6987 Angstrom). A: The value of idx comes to 16.3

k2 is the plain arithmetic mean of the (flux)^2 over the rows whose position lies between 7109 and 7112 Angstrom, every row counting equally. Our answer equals 12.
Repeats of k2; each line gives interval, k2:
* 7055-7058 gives 15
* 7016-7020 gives 16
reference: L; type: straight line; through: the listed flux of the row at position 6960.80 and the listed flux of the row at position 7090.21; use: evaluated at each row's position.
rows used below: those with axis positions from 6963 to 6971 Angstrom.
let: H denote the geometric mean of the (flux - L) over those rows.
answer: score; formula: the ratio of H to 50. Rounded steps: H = 0.285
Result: 0.0057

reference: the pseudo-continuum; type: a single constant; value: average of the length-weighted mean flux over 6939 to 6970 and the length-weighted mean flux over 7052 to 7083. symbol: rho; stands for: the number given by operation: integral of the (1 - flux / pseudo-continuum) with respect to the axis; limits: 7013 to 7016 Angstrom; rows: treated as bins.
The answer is 0.0 Angstrom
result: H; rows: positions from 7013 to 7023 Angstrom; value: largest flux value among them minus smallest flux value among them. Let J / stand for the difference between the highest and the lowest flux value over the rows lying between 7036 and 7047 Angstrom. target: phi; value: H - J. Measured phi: -0.76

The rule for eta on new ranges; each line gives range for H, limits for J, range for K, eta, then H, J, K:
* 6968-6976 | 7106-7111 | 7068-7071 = -0.79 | 0.617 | 0.54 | 0.56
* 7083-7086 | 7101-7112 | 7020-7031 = -0.66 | 0.565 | 0.54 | 0.60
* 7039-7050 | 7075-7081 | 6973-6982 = -0.72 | 0.588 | 0.56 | 0.59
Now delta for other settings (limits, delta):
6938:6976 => 3.99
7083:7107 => 3.60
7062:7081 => 3.67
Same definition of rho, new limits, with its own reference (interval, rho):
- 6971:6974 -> -0.3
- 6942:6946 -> 0.1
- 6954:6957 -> -0.2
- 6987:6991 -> 0.0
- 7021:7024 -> -0.1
